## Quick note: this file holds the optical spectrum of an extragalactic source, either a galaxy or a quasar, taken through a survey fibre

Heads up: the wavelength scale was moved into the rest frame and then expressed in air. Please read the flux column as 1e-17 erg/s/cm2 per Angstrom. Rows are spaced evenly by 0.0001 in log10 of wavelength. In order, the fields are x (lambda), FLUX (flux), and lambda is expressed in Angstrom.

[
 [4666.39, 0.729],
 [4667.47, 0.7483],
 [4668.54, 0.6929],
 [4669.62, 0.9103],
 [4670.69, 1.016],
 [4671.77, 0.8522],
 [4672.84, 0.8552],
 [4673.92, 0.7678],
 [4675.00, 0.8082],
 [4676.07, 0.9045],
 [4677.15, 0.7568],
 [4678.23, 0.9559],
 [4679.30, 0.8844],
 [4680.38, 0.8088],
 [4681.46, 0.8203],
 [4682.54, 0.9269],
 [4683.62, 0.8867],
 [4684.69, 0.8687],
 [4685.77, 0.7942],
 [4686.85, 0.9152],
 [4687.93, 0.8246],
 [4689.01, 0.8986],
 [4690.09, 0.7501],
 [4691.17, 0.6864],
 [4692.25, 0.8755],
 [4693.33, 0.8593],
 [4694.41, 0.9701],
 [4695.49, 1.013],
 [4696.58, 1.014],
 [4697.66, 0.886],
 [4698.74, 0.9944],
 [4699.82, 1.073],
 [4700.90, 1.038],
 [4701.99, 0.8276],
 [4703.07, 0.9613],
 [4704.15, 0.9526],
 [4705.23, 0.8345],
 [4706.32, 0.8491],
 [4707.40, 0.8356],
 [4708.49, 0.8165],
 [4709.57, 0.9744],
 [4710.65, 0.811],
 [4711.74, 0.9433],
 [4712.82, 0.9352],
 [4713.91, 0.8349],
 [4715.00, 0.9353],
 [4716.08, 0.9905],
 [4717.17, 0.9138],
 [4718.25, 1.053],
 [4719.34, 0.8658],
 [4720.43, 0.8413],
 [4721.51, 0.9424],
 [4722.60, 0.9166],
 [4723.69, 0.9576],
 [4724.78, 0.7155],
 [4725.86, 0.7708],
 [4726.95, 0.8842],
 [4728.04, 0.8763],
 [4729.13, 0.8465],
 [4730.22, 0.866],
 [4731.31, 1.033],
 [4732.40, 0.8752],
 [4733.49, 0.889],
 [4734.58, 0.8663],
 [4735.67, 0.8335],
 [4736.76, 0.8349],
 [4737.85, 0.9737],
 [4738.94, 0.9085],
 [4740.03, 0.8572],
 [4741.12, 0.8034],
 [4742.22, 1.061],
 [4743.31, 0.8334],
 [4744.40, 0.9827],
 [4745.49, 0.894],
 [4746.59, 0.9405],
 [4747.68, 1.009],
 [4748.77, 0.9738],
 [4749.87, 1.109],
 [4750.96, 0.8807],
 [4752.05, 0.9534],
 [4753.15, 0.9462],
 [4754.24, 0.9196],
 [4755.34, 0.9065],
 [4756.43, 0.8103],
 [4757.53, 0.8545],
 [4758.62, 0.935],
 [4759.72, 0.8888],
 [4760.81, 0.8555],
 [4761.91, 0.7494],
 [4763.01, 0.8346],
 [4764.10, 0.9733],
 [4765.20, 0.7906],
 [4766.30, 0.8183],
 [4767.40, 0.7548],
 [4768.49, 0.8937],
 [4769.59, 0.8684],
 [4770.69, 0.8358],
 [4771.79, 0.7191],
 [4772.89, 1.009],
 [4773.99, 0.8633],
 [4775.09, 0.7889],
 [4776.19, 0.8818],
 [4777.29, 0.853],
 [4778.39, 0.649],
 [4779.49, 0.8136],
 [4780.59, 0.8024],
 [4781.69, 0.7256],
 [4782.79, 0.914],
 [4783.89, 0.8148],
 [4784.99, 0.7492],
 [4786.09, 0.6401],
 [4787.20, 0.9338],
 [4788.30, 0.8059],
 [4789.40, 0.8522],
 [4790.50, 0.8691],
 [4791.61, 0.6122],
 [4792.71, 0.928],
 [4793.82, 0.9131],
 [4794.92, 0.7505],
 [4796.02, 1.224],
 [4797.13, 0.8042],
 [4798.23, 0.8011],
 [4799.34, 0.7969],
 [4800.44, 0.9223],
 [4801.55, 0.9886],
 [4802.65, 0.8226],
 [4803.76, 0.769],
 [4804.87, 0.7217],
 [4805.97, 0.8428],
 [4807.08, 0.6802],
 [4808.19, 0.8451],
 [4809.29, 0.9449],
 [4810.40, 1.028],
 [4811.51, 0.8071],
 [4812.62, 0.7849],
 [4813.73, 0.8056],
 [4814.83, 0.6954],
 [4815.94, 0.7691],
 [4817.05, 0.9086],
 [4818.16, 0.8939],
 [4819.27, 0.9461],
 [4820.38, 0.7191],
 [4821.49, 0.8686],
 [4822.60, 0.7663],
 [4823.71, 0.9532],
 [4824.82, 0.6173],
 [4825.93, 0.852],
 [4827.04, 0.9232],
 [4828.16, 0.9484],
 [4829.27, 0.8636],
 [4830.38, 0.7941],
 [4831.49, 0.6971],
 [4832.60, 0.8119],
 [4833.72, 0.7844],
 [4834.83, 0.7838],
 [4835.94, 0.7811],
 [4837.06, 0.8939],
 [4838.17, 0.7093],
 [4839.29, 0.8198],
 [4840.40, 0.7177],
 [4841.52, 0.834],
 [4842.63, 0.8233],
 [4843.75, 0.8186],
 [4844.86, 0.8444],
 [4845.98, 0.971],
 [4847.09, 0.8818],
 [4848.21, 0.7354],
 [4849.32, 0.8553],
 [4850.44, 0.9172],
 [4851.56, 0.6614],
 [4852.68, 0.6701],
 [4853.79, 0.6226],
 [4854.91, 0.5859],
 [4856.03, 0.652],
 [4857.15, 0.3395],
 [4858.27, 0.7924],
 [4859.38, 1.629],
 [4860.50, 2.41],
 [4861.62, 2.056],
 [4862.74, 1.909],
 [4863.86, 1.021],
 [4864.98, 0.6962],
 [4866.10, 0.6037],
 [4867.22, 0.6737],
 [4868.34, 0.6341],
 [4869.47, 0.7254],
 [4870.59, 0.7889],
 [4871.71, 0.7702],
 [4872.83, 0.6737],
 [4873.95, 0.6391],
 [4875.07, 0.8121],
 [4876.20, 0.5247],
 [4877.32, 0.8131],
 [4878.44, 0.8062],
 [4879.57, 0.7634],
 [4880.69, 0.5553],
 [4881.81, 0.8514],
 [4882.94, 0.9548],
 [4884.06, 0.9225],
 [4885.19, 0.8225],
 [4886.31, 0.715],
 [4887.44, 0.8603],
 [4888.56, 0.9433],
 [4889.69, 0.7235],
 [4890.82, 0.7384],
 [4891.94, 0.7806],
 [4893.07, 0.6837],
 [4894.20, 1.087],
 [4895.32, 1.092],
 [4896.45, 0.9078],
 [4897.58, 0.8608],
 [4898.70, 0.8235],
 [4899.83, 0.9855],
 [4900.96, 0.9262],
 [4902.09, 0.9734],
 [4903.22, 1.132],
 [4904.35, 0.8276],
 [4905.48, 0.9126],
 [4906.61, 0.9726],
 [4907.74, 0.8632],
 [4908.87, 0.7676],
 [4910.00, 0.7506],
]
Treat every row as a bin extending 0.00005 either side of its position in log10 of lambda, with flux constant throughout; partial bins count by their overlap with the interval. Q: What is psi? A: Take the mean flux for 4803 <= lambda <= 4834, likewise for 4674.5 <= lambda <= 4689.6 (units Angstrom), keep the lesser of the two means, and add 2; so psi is 2.823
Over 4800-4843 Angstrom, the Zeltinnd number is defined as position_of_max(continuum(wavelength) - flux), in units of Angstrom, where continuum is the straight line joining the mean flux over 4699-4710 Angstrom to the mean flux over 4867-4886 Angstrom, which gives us 4824.82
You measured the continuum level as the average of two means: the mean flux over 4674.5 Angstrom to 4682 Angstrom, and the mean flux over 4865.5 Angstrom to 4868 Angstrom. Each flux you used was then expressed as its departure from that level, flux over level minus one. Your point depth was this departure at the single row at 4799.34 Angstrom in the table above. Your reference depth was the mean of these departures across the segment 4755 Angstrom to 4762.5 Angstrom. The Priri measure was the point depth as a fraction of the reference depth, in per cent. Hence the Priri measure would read 47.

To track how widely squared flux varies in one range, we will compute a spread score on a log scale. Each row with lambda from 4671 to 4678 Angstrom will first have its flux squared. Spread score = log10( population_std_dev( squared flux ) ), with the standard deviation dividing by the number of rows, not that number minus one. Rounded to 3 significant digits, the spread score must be -1.07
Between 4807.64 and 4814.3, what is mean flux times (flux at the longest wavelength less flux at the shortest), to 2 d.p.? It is -0.03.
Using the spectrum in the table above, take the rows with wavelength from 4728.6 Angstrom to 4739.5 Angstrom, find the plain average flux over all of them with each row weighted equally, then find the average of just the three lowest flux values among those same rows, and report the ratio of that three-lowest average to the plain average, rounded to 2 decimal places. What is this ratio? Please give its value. 0.94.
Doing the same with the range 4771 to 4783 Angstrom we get 0.85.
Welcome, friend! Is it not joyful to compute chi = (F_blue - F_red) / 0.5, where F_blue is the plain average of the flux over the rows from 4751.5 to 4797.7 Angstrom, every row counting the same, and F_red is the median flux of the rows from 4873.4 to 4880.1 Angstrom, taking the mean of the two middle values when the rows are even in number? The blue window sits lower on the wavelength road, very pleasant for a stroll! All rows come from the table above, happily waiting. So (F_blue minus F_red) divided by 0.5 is 0.121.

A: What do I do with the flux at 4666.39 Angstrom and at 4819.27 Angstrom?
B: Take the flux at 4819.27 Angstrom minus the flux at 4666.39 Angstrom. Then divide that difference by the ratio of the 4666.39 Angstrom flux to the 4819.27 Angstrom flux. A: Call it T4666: 0.28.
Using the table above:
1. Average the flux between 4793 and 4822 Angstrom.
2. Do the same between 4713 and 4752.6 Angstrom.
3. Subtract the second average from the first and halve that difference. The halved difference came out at -0.030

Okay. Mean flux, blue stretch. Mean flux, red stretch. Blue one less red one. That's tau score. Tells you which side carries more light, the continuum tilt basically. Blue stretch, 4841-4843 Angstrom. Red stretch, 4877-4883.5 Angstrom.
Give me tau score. 0.04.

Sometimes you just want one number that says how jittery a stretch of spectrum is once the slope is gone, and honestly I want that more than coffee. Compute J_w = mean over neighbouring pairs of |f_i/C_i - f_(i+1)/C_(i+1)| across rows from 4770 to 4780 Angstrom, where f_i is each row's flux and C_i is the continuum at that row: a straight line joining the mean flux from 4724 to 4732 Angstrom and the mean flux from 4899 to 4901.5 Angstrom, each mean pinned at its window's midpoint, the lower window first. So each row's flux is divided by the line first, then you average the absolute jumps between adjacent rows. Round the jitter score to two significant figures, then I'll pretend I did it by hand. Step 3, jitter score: 0.16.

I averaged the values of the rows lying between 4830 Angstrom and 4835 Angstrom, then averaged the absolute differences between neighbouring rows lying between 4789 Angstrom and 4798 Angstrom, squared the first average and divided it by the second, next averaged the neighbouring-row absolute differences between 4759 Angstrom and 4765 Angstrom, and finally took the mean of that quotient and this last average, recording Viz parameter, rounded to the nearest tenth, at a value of 1.3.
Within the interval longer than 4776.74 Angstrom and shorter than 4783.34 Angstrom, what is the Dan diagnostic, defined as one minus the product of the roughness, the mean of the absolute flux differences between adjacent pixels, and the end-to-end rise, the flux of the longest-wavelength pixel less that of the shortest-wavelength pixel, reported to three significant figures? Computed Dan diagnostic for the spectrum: 0.992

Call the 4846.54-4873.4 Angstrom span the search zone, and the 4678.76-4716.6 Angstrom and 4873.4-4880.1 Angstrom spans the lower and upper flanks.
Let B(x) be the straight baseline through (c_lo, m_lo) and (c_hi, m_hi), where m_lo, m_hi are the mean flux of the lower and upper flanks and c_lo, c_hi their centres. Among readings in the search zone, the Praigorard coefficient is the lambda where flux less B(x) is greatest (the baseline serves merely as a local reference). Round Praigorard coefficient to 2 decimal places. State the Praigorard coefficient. 4860.50 Angstrom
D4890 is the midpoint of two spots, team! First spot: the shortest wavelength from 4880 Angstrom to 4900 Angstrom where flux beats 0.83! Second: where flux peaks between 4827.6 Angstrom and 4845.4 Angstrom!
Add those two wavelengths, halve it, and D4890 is 4855.0 Angstrom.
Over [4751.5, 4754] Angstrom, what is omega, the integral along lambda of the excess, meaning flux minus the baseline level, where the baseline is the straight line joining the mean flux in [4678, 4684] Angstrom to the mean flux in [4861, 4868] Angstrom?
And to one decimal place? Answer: -0.1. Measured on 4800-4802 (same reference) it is -0.2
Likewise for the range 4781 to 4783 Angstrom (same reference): -0.5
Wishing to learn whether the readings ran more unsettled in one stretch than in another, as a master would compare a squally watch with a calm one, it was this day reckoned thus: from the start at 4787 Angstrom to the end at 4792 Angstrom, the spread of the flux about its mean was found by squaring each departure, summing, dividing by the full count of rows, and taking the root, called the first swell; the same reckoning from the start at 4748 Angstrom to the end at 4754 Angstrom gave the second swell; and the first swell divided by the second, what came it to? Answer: 1.5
